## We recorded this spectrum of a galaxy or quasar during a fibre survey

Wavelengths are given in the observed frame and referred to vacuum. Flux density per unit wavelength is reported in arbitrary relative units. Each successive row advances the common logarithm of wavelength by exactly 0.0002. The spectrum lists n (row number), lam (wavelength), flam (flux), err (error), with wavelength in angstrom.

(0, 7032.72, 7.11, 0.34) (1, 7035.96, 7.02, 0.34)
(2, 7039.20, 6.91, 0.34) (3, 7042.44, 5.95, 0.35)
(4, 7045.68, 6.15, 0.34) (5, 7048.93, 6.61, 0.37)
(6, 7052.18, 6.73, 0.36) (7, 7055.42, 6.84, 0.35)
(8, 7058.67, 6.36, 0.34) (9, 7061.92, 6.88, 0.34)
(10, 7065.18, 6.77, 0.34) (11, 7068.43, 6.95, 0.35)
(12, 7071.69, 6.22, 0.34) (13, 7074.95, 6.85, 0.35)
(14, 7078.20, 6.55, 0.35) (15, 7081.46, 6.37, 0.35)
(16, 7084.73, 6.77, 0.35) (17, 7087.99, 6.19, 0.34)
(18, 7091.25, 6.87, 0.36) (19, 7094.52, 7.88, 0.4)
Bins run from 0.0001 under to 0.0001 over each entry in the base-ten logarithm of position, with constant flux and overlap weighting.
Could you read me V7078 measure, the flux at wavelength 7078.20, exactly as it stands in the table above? 6.55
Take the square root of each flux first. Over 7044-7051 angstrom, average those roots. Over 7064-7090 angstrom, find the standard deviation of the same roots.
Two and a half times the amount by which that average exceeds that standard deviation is 6.18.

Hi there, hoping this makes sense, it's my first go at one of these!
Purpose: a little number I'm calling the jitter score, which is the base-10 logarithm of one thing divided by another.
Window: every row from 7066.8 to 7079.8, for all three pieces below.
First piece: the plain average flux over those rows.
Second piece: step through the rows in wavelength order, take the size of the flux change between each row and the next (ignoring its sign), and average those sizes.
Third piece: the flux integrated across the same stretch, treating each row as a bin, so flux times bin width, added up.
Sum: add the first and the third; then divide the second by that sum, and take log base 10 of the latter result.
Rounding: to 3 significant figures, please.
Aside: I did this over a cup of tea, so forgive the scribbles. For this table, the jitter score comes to -2.23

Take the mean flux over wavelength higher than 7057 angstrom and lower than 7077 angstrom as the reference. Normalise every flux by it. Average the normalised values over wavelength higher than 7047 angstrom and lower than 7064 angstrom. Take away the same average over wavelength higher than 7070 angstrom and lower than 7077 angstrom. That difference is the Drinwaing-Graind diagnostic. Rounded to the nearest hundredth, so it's 0.02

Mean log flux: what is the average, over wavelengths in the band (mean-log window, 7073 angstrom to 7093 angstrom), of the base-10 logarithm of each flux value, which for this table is 0.819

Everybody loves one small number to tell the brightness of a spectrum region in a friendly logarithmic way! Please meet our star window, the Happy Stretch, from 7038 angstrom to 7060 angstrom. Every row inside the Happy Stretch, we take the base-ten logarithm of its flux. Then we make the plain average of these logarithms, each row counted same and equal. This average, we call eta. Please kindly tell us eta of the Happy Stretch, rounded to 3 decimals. 0.813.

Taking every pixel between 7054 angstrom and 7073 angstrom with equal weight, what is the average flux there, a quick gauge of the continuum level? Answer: 6.67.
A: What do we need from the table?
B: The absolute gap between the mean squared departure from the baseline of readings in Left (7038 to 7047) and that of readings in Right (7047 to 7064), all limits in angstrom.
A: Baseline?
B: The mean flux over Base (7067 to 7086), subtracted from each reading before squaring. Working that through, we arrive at 0.211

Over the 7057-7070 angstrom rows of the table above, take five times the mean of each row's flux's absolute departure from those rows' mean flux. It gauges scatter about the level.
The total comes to 0.95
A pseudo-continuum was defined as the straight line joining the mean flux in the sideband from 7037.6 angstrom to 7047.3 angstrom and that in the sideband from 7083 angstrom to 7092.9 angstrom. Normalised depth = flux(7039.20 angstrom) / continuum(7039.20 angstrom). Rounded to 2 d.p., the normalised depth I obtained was 1.09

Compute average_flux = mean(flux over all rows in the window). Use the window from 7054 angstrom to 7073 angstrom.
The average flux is 6.67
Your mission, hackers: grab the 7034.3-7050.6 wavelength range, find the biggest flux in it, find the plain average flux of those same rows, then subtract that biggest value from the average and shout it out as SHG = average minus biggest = -0.49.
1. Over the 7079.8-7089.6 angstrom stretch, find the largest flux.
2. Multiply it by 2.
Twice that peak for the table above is 13.5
